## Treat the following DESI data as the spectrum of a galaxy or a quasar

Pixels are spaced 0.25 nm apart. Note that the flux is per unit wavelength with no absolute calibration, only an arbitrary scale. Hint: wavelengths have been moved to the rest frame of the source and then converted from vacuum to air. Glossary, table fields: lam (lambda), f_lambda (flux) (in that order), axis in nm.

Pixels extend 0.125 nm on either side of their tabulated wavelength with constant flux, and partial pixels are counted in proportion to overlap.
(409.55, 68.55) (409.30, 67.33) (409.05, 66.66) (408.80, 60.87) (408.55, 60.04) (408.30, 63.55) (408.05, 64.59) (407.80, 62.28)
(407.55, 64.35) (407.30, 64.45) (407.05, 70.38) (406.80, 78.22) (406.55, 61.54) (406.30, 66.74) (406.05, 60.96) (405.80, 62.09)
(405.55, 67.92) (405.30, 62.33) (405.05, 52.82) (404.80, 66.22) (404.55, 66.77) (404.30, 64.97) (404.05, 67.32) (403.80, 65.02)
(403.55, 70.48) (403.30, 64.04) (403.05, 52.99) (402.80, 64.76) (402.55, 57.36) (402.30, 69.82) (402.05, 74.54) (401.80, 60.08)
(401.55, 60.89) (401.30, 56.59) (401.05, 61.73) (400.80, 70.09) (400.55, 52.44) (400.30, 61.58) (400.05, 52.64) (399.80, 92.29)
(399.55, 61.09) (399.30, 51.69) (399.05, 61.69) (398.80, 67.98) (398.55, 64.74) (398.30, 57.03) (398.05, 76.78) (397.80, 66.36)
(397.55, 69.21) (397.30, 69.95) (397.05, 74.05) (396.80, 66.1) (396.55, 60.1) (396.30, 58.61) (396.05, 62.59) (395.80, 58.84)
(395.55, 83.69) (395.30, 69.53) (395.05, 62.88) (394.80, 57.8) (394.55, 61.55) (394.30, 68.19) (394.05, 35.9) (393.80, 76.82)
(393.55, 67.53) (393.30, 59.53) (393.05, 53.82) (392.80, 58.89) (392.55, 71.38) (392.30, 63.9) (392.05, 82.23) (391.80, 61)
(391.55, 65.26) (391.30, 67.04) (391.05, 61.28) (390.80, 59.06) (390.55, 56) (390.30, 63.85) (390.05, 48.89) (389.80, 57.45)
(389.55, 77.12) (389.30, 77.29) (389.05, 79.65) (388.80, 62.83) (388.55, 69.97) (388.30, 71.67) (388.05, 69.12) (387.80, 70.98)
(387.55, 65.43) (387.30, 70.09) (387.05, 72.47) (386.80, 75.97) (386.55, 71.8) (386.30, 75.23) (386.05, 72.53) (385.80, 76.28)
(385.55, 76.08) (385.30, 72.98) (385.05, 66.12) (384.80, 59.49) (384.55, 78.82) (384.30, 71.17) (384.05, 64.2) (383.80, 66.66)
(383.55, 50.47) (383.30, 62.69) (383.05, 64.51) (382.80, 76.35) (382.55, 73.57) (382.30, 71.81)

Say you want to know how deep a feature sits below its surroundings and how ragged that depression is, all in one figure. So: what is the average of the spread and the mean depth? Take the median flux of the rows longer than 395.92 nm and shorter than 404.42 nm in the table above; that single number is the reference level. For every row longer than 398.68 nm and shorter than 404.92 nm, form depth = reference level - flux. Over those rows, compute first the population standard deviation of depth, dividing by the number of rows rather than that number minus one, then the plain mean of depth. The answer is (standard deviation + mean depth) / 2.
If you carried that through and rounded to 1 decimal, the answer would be 4.5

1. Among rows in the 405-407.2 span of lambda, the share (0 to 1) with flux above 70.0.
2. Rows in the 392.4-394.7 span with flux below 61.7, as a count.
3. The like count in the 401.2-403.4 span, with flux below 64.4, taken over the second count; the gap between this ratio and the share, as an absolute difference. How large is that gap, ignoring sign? 1.0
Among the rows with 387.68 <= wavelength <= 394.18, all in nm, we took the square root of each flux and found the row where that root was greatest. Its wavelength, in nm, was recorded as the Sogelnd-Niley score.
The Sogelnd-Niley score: 392.05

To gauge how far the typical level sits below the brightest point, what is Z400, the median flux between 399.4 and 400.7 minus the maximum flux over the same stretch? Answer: -31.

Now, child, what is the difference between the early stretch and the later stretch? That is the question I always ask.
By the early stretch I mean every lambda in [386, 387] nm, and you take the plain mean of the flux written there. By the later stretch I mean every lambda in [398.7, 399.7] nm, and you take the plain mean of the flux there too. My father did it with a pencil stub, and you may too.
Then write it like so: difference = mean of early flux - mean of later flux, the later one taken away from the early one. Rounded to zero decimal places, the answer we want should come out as 13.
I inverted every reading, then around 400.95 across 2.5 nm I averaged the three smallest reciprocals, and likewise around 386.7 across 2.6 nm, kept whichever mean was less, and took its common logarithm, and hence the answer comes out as -1.89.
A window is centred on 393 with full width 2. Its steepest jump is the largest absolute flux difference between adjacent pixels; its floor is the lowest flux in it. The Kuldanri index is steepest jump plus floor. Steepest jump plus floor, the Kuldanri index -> 72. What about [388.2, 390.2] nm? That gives 69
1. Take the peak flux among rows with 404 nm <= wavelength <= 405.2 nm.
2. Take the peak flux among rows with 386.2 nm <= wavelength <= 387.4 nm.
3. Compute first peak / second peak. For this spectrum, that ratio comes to 0.886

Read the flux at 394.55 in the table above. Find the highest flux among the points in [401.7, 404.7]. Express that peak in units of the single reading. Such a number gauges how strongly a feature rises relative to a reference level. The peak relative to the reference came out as 1.211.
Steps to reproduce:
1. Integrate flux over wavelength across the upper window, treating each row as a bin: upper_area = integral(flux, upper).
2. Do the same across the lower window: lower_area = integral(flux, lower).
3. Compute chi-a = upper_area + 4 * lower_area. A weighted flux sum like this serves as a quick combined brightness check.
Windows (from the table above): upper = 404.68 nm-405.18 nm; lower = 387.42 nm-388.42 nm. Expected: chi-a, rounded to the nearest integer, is 307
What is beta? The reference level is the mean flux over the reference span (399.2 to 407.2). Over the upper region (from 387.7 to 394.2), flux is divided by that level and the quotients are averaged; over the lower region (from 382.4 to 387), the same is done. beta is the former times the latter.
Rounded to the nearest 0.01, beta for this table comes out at 1.10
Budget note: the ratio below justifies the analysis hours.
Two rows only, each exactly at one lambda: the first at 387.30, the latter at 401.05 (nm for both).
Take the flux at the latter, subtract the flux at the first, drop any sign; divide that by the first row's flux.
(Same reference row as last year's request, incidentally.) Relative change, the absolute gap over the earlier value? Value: 0.12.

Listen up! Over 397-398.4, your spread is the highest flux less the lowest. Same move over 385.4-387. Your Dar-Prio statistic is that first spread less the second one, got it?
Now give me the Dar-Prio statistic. 15.3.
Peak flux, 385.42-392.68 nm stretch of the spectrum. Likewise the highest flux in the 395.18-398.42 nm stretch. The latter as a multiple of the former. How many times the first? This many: 1.02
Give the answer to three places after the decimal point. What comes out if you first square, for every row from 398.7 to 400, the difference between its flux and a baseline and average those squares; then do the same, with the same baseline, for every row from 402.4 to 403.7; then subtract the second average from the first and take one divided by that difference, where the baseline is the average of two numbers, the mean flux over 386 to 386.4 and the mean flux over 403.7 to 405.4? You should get 0.009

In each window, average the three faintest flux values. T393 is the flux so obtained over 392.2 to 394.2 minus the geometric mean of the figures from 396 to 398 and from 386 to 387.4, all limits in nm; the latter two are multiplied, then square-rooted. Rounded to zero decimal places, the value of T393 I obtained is -16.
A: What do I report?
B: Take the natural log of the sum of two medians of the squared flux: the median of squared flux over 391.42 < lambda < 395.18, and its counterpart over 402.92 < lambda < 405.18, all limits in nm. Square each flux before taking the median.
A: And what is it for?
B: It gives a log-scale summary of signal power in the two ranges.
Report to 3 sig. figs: 9.01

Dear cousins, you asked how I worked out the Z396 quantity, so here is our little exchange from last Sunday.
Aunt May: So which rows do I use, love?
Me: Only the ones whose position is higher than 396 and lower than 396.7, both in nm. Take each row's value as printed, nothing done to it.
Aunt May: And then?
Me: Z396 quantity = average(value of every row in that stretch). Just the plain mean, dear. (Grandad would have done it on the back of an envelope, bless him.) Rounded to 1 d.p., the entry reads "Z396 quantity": 60.4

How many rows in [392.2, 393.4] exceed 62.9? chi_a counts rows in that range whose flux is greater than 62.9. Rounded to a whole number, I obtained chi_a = 2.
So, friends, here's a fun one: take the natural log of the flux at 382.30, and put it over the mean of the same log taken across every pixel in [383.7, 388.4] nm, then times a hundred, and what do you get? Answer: 100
